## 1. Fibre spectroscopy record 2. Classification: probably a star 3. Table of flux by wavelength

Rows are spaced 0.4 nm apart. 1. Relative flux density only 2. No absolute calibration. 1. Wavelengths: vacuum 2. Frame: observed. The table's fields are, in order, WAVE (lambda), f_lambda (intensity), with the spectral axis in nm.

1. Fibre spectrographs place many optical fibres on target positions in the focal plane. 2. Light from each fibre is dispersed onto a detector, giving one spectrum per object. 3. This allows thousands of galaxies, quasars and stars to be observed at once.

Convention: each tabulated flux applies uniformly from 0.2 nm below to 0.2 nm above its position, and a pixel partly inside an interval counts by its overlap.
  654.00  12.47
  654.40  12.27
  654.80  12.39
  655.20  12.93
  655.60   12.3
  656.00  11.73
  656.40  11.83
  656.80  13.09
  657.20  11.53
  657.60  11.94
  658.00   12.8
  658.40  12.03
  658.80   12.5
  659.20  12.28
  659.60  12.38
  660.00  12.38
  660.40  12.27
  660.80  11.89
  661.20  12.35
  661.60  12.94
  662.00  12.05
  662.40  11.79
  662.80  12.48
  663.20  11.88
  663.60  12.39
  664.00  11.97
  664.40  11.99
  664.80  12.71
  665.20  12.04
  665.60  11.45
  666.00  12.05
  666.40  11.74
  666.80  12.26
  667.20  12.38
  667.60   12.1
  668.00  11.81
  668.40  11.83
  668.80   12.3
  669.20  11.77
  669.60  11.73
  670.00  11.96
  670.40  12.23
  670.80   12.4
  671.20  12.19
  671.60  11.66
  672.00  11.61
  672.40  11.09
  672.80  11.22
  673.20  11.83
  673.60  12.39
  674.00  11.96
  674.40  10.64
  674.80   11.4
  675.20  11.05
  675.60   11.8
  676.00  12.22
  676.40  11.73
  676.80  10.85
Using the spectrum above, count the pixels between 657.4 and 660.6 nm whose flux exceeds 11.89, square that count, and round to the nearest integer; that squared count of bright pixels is 64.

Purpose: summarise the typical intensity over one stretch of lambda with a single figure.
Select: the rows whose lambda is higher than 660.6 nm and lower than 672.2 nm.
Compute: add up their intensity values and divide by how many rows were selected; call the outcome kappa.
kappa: 12.1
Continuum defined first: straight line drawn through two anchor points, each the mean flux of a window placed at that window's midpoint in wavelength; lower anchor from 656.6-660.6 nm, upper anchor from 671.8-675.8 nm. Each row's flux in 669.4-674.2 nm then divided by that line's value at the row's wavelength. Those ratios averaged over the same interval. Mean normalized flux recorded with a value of 1.02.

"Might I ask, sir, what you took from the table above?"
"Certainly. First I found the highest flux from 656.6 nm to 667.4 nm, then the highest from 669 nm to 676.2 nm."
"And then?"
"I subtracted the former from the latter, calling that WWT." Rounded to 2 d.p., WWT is -0.69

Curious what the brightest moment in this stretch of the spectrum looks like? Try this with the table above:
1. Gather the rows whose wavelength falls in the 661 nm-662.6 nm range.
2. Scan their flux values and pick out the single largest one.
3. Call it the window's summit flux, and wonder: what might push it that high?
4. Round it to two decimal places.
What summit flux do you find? 12.94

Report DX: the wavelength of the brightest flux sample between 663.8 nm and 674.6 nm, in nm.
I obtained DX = 664.80 nm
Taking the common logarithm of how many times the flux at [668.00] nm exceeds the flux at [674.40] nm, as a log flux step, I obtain 0.05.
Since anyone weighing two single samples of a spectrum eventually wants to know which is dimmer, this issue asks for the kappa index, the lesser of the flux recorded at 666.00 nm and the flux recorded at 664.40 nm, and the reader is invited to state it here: 12.0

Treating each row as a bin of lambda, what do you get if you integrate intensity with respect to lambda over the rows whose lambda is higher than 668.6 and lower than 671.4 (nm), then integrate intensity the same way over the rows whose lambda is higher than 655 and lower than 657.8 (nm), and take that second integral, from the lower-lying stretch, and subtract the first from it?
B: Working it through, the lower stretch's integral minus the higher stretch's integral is 0.31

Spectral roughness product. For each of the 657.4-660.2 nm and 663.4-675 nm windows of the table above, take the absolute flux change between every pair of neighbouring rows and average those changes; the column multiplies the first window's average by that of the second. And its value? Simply 0.164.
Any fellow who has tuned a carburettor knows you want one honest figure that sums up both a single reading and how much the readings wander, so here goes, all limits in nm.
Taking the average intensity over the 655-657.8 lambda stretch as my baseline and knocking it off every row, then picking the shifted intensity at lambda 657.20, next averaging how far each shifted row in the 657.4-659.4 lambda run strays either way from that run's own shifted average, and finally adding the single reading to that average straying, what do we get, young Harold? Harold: -0.4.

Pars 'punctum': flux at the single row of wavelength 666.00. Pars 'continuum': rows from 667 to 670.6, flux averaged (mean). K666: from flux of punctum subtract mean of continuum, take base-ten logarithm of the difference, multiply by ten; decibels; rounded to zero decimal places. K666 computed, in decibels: -14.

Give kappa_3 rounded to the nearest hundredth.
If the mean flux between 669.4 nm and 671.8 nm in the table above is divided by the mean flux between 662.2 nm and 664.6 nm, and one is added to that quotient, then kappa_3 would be 2.00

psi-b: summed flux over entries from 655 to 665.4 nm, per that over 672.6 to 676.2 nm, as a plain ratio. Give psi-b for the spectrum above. 3.05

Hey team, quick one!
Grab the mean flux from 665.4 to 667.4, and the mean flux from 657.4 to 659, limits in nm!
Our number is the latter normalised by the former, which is 1.03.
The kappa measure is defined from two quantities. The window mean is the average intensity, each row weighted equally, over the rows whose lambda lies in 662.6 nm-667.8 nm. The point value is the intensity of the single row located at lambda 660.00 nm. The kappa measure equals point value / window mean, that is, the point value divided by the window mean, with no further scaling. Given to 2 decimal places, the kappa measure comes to 1.02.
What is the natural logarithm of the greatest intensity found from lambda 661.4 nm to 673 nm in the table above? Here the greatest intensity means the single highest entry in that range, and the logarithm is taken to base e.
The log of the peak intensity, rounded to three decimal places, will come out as 2.560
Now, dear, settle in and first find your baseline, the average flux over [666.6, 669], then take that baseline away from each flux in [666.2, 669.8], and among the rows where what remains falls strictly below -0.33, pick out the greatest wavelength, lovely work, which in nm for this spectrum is 669.60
